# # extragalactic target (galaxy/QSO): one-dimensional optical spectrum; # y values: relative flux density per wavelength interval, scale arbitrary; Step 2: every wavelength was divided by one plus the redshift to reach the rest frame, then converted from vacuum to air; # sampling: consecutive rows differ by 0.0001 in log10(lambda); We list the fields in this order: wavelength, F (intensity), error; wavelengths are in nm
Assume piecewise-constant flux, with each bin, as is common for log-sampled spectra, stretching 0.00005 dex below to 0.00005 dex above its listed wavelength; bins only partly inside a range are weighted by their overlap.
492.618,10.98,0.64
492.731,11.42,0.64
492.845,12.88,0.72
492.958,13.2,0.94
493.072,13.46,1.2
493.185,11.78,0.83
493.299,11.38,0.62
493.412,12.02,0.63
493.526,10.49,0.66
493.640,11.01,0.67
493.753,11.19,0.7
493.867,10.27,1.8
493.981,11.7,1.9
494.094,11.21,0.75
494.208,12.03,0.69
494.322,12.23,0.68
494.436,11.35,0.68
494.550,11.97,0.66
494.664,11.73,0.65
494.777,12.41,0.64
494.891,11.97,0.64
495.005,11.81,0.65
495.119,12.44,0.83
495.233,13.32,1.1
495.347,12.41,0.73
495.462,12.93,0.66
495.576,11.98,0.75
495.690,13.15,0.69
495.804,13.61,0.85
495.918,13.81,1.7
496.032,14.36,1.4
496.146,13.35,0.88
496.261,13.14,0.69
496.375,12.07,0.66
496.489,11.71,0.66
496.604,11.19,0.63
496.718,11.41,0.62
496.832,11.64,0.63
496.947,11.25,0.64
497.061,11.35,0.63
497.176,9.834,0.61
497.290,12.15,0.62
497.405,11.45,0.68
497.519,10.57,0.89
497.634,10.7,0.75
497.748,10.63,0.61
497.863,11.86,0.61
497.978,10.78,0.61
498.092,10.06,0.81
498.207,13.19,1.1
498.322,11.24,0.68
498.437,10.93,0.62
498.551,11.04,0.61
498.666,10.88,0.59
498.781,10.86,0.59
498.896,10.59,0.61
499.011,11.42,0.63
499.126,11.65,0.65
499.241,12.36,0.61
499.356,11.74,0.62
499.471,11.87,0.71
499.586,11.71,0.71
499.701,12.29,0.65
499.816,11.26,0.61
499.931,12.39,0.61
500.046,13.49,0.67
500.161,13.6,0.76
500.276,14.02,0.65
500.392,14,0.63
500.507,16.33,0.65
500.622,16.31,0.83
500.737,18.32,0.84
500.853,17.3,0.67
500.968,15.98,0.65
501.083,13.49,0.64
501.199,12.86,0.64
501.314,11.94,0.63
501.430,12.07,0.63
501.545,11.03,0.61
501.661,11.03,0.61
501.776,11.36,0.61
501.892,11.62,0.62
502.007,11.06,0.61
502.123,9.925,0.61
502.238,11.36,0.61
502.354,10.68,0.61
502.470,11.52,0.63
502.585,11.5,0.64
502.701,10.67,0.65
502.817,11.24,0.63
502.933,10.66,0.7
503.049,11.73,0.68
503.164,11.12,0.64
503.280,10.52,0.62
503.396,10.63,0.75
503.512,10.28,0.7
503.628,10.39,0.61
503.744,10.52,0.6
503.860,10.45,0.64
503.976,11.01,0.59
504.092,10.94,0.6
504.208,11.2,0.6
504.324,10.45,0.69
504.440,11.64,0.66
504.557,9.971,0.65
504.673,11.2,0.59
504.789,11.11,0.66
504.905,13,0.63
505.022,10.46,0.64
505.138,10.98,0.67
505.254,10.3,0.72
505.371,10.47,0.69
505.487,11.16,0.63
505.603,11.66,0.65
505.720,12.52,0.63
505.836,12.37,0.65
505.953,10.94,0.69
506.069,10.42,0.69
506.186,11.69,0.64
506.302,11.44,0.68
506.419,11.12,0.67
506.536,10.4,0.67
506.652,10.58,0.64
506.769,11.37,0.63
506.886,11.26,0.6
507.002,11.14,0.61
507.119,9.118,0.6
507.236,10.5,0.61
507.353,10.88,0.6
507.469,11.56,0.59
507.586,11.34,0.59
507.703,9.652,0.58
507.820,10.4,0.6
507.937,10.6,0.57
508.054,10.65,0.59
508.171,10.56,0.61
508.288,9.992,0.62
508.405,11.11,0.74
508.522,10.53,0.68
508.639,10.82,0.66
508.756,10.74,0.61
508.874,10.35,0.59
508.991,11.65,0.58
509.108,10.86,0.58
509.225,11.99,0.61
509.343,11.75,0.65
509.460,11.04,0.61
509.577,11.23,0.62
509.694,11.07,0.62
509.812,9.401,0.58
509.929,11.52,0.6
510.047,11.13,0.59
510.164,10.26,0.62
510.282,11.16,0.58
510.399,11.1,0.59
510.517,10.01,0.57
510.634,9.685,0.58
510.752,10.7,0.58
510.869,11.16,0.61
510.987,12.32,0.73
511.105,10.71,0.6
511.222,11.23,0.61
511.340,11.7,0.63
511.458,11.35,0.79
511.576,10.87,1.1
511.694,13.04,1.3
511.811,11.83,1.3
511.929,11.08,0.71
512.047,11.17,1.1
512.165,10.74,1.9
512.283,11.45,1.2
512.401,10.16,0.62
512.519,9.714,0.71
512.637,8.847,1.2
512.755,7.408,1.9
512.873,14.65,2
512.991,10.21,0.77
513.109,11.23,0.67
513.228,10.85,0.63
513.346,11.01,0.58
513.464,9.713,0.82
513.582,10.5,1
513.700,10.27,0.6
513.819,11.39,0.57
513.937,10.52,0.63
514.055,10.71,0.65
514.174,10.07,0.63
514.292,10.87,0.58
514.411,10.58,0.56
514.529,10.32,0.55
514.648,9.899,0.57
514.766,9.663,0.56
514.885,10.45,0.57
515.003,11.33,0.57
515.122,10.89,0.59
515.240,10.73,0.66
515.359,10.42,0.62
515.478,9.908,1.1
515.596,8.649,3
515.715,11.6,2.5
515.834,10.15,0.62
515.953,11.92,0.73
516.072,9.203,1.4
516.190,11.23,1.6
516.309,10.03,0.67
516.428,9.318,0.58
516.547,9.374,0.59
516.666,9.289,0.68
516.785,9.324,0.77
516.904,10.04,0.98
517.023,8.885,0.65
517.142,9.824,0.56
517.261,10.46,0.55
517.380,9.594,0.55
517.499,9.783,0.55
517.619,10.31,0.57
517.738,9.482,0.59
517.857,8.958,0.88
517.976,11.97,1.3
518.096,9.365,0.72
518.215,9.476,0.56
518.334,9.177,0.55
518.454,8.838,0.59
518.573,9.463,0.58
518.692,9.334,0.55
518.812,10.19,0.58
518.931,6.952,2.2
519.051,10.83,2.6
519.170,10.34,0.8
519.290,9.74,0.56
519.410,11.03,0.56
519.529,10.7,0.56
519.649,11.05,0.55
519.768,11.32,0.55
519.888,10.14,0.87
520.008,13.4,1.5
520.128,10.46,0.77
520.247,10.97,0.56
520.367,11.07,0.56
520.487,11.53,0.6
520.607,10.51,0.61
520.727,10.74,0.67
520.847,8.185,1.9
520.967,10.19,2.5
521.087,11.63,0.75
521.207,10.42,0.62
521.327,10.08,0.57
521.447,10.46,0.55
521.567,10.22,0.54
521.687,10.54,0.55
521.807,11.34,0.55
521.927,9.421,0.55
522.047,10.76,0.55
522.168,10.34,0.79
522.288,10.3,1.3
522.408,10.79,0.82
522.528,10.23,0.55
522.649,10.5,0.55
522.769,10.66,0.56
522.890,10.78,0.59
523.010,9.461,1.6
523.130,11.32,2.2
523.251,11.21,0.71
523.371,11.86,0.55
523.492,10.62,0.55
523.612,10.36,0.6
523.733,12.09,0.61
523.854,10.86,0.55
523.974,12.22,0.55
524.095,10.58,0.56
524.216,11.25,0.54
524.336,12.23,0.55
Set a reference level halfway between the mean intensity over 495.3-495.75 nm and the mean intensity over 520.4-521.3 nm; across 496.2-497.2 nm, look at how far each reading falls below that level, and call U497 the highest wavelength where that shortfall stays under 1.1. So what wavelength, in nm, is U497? 497.061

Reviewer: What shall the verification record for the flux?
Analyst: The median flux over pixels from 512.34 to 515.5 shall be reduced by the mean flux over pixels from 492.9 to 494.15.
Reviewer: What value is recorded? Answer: -1.2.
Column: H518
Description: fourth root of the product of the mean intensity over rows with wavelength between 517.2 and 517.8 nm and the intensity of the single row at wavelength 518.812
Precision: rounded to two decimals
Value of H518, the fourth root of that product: 3.17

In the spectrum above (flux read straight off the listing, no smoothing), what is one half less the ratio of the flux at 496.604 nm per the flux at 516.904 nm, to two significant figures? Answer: -0.61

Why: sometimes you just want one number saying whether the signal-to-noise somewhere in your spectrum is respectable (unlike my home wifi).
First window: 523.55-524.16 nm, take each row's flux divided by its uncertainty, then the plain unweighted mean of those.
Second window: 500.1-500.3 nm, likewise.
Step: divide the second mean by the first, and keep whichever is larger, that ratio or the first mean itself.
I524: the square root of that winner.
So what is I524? 4.43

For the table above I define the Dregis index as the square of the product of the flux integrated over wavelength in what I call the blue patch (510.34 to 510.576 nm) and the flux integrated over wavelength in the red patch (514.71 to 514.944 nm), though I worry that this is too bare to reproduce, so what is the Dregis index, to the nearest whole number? 35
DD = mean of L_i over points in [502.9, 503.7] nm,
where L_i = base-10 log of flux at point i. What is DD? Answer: 1.03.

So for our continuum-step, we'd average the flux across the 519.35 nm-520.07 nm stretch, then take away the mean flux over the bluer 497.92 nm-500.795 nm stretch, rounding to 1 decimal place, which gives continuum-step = -1.2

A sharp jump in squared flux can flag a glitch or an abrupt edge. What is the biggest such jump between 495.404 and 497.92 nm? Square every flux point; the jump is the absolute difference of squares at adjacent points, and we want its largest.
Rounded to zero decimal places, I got 51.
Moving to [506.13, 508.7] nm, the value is 41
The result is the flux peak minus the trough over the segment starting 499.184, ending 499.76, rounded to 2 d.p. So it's 0.65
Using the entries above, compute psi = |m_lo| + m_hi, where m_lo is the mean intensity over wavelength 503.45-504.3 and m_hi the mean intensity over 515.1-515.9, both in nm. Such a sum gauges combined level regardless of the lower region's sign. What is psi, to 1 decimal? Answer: 21.0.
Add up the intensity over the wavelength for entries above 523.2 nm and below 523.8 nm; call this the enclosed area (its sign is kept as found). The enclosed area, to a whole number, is 7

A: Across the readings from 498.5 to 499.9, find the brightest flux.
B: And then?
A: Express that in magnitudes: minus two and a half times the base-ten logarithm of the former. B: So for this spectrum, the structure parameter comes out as -2.73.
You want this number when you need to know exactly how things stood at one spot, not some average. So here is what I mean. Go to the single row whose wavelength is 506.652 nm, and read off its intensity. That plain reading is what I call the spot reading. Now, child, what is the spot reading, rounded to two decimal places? 10.58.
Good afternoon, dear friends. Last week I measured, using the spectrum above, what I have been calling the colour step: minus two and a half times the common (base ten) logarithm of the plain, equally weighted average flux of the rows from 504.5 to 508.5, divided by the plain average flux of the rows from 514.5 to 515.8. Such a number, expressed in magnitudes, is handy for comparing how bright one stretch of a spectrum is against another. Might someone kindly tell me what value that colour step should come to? -0.060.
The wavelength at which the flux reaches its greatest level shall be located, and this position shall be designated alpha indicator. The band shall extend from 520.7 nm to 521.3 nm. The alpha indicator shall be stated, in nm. 521.087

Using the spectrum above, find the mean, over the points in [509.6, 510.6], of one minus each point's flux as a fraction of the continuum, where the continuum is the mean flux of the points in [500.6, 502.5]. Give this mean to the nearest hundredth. 0.16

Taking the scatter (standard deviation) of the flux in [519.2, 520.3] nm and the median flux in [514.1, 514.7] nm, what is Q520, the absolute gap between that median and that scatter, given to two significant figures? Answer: 9.3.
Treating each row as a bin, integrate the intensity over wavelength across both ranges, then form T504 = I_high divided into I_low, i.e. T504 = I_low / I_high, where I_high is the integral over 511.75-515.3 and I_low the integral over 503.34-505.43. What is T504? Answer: 0.6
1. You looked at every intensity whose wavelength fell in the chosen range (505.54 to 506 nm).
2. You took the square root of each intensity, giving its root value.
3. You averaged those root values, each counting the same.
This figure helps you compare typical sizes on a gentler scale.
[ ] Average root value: 3.44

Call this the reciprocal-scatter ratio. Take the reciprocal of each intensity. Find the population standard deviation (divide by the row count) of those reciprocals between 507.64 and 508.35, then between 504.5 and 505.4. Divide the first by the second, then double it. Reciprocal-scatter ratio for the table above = 1.06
